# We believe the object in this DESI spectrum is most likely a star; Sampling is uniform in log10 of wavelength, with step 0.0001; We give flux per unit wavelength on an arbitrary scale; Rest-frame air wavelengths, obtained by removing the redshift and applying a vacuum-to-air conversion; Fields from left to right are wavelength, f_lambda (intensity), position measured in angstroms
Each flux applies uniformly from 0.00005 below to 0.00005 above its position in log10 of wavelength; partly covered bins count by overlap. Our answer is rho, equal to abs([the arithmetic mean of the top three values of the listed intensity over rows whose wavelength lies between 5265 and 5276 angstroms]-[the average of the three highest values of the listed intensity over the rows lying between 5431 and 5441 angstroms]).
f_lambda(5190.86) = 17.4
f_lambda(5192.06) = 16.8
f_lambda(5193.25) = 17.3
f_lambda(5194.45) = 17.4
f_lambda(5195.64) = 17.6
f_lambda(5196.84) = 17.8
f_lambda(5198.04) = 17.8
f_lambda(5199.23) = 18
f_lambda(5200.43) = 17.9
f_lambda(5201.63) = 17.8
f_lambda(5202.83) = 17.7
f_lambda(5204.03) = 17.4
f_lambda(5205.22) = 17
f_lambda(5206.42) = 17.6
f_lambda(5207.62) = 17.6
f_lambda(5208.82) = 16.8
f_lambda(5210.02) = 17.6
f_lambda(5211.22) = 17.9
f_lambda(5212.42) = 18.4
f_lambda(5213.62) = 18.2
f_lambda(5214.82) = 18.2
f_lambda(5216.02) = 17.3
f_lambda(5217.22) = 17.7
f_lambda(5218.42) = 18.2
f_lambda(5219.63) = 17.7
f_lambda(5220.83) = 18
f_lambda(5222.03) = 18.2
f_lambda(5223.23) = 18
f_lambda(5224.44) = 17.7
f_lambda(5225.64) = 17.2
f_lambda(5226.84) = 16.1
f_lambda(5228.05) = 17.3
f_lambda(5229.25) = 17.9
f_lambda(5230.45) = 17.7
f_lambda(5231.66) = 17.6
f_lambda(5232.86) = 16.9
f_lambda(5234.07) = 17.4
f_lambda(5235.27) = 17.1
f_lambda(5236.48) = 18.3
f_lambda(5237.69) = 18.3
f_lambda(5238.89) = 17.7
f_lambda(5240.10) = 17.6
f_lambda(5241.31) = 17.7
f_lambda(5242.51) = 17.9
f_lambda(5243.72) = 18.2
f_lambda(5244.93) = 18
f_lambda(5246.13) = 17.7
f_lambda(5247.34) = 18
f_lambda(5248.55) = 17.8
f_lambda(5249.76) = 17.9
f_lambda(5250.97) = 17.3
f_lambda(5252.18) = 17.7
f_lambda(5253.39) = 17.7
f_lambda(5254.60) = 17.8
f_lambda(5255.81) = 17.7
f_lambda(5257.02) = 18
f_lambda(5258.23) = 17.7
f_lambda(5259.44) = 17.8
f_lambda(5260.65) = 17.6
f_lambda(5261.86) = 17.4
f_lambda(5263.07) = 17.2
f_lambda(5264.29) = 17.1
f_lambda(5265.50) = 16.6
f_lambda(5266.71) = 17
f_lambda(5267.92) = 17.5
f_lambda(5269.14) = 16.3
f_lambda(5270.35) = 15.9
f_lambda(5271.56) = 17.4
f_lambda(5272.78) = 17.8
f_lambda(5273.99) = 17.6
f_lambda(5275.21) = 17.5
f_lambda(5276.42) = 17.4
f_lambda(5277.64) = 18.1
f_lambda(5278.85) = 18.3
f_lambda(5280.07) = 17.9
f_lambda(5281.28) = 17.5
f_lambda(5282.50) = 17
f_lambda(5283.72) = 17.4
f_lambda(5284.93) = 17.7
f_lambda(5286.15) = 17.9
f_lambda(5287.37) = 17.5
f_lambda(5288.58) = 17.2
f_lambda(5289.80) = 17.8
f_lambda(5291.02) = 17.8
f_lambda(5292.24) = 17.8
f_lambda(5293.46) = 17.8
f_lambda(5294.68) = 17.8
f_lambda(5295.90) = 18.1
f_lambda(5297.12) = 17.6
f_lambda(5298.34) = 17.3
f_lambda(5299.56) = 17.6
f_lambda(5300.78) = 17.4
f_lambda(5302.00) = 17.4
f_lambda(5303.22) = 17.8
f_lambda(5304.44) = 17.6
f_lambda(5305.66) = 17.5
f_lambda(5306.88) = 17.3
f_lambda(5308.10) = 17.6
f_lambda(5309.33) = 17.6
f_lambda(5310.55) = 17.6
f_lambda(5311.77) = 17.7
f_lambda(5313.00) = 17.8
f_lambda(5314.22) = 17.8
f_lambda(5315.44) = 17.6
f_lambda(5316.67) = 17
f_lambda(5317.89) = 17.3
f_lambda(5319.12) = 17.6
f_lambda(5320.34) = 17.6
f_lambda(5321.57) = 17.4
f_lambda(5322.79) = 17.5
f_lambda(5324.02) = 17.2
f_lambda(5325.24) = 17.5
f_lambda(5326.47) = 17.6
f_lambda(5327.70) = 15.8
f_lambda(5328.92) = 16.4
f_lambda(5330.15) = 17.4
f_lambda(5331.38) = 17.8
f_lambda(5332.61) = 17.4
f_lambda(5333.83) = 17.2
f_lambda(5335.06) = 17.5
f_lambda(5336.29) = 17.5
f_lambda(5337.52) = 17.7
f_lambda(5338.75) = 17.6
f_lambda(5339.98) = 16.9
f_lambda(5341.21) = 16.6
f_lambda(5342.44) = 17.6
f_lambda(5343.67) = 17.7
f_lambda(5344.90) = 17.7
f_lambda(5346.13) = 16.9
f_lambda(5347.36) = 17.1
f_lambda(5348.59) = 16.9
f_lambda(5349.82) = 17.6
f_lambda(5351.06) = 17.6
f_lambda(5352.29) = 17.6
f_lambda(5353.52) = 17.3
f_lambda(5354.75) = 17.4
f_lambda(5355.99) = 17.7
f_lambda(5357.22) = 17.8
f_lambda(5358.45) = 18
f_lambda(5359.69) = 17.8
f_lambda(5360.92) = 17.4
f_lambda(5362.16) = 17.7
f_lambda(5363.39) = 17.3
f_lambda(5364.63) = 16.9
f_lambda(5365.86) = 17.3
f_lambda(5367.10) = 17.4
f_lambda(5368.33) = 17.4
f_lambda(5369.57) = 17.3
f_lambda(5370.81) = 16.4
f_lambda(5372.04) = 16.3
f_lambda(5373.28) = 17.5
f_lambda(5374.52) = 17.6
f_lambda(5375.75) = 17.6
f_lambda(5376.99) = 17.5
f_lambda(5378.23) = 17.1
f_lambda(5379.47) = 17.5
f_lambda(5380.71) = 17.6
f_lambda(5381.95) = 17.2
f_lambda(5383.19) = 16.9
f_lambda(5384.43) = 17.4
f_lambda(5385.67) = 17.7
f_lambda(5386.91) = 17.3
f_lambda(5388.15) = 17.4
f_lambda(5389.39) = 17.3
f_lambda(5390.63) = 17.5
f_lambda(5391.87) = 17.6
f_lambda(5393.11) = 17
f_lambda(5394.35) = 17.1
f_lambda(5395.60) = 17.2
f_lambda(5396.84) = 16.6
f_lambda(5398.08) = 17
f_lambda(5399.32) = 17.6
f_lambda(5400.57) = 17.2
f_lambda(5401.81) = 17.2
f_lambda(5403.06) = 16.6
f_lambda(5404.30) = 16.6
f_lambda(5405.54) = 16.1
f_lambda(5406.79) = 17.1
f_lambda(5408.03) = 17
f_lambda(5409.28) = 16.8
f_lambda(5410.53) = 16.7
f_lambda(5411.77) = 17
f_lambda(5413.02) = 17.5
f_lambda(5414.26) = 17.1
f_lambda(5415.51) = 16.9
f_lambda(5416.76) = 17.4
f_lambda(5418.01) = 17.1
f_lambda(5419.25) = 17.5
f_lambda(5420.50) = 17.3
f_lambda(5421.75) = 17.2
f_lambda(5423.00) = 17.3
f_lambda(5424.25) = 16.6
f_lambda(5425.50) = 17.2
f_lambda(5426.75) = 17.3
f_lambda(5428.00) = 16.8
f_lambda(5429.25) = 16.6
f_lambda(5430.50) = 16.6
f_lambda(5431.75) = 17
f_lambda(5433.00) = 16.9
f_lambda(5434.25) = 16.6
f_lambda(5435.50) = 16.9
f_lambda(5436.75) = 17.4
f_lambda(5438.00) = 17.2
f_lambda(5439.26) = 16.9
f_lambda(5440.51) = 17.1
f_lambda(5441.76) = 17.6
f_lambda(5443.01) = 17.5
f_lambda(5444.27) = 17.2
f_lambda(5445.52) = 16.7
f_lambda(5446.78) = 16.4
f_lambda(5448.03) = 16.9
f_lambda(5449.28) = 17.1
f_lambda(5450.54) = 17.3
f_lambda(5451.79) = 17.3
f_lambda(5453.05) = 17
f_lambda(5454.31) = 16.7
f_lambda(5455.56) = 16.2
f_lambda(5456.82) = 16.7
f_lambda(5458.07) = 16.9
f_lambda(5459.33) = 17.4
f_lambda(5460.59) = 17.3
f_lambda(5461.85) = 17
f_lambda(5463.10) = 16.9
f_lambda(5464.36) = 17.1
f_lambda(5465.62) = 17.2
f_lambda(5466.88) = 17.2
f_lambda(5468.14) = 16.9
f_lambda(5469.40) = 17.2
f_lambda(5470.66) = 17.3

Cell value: 0.40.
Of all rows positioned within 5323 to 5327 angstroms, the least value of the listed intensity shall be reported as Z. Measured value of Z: 17.2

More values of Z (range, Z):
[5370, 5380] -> 16.3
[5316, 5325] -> 17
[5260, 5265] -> 17.1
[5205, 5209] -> 16.8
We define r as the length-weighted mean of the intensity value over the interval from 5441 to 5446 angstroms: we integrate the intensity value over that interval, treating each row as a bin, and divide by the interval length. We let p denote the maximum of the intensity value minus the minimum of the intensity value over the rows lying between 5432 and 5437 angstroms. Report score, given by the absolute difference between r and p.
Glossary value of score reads 16.5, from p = 0.80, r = 17.3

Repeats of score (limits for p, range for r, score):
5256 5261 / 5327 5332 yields 16.4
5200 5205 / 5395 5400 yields 16.6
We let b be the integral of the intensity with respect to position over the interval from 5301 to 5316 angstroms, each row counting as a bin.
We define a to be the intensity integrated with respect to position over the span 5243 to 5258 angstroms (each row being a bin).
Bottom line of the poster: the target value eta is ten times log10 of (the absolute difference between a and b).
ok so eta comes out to 5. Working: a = 267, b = 264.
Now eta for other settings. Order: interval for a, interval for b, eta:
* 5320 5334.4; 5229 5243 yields -1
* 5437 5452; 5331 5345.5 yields 6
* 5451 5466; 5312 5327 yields 9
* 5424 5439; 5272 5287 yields 10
